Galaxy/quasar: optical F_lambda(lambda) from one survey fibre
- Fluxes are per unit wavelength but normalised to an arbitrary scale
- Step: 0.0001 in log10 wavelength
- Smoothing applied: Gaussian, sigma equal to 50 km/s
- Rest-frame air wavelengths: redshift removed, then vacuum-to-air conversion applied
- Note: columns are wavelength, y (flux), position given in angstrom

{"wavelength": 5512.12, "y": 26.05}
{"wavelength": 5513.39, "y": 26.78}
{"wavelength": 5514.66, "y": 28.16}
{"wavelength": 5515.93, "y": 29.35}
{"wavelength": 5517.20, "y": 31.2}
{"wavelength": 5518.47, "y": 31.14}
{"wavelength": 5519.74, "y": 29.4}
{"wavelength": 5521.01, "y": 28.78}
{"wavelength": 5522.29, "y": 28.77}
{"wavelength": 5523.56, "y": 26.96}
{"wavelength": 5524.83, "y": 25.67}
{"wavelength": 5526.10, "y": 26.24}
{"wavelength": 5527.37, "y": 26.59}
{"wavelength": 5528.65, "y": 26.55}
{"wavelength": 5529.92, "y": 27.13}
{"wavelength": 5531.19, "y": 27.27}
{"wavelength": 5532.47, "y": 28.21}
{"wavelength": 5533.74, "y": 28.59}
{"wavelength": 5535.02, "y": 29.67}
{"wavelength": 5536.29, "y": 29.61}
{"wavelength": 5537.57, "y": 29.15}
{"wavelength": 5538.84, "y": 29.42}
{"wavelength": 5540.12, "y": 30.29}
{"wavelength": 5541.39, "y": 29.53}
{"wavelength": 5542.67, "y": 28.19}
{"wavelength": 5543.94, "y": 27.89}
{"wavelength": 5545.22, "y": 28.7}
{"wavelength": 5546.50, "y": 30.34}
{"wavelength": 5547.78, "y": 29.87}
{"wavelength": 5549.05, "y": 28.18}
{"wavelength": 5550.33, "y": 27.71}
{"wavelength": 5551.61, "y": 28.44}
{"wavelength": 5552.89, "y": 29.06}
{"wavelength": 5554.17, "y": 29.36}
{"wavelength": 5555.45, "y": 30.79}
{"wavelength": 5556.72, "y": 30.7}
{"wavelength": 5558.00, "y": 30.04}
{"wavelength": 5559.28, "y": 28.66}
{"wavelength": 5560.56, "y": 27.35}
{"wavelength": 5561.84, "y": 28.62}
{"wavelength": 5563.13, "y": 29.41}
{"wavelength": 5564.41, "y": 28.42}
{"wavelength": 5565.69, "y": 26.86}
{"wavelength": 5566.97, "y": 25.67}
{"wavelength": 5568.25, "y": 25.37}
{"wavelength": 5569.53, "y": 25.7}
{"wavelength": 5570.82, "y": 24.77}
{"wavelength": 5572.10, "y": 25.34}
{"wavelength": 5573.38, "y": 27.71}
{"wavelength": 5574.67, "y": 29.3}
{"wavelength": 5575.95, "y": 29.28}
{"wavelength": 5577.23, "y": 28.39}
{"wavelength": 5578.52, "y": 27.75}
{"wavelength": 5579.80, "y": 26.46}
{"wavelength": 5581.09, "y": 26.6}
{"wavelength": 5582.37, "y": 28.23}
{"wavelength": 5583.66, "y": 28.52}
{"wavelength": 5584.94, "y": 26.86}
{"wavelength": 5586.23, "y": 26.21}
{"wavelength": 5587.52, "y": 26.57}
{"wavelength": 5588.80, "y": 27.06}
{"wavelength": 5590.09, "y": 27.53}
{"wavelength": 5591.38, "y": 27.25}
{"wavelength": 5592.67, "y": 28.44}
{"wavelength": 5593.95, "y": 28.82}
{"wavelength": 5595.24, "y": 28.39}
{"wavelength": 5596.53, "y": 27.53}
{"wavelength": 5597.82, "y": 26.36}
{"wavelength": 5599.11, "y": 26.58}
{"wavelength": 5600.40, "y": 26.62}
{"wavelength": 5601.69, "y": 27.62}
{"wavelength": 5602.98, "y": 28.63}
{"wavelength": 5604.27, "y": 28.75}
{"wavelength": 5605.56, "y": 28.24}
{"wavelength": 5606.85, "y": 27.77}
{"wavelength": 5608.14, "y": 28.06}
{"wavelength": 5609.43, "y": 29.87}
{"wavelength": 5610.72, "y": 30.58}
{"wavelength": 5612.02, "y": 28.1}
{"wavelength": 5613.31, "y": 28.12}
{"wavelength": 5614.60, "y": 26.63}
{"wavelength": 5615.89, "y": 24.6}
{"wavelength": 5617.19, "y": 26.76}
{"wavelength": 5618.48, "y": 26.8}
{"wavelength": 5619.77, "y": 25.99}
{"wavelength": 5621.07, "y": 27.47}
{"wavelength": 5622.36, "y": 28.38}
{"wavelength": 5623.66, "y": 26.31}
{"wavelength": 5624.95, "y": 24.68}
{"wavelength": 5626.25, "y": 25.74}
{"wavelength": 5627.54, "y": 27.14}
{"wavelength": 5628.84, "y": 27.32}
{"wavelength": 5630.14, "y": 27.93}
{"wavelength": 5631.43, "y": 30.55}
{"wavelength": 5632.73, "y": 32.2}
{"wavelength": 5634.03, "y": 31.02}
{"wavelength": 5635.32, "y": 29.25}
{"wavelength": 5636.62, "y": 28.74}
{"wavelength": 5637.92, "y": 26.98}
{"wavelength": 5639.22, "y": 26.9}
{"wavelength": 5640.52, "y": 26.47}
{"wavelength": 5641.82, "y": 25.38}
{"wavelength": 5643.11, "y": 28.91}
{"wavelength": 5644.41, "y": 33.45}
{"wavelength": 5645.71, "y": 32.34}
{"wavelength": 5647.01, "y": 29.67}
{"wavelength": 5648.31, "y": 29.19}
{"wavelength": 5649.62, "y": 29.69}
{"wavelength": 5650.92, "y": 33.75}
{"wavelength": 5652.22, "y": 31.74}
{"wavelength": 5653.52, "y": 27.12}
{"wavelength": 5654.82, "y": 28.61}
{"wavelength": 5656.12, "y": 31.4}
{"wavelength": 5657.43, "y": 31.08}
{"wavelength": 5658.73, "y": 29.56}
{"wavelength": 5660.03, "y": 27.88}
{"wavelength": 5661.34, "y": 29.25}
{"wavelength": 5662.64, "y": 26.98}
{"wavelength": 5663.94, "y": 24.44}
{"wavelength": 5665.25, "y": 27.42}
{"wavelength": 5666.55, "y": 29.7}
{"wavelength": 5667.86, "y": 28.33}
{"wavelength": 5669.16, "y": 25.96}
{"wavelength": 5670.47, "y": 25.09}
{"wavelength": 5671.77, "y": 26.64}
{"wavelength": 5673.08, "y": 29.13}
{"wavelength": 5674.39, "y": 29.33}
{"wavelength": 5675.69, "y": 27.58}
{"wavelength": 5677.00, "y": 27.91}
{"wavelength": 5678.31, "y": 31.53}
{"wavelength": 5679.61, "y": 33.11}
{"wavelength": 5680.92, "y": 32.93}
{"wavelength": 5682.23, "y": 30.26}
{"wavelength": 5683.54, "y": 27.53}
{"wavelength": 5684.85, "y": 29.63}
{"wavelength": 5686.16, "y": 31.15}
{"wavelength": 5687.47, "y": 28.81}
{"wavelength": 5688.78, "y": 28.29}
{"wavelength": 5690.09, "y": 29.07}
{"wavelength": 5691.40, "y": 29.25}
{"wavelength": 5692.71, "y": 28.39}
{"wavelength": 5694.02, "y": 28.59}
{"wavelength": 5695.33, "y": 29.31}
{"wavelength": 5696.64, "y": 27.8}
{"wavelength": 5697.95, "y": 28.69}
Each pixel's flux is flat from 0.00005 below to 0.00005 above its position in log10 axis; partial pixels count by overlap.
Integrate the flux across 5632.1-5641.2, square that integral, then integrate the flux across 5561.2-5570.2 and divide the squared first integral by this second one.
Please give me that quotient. 281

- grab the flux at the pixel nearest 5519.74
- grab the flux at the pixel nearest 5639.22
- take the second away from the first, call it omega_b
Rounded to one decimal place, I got 2.5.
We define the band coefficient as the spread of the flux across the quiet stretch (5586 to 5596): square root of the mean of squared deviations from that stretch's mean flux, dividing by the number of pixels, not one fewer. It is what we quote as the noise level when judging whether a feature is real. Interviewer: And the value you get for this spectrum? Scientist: 0.88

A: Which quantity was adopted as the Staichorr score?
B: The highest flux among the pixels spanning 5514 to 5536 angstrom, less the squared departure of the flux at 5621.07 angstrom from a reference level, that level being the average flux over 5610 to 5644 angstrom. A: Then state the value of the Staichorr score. 31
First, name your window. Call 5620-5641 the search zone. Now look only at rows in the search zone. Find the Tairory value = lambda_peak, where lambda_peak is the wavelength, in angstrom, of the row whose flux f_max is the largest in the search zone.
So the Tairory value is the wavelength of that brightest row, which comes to 5632.73 angstrom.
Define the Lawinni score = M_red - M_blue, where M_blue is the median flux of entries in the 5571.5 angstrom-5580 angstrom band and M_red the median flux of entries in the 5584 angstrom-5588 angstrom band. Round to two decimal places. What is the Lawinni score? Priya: -1.18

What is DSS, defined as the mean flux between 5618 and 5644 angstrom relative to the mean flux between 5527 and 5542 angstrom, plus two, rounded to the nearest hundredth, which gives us 2.97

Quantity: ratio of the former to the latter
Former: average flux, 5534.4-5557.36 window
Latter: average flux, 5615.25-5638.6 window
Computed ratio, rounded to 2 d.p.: 1.06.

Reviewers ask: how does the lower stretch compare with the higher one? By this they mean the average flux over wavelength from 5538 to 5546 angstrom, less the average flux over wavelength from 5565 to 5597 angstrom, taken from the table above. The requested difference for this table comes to 1.8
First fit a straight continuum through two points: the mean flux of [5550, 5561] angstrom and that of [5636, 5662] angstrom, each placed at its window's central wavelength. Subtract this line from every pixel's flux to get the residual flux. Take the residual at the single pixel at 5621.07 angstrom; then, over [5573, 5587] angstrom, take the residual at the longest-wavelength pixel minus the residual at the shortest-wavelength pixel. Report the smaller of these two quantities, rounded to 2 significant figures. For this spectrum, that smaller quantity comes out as -1.9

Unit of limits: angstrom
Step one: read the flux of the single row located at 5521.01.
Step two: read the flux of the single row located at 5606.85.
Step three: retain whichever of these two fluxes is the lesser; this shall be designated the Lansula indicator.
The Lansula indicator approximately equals 27.8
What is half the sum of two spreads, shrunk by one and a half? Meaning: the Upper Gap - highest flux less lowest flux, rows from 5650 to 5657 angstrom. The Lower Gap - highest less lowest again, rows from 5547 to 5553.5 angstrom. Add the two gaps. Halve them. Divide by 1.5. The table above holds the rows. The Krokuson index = 2.9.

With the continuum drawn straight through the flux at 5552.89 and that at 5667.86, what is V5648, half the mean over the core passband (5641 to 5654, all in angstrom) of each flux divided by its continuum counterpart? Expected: 0.529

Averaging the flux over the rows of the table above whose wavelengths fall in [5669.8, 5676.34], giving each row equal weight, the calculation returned 27.6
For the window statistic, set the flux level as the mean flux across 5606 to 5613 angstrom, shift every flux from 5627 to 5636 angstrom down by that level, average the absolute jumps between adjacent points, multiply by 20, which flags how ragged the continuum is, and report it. 27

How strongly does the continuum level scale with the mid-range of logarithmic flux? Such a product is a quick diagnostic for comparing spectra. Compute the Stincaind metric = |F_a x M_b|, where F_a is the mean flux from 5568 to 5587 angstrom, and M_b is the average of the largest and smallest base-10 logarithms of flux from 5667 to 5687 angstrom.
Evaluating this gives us 39.6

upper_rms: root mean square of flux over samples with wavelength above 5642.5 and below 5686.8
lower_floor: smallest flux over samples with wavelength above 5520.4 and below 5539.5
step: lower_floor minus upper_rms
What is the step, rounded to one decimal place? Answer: -3.8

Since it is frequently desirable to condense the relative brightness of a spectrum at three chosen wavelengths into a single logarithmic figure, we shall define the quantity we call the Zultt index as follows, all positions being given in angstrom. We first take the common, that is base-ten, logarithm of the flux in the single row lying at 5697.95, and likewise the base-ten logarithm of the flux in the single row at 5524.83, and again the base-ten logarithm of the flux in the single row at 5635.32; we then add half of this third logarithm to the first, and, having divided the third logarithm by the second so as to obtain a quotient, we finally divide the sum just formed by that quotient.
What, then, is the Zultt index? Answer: 2.11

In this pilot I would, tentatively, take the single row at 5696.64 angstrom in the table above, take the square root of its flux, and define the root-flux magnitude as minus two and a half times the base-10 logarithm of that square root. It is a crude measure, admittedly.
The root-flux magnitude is -1.81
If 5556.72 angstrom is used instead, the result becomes -1.86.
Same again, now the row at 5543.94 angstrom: -1.81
